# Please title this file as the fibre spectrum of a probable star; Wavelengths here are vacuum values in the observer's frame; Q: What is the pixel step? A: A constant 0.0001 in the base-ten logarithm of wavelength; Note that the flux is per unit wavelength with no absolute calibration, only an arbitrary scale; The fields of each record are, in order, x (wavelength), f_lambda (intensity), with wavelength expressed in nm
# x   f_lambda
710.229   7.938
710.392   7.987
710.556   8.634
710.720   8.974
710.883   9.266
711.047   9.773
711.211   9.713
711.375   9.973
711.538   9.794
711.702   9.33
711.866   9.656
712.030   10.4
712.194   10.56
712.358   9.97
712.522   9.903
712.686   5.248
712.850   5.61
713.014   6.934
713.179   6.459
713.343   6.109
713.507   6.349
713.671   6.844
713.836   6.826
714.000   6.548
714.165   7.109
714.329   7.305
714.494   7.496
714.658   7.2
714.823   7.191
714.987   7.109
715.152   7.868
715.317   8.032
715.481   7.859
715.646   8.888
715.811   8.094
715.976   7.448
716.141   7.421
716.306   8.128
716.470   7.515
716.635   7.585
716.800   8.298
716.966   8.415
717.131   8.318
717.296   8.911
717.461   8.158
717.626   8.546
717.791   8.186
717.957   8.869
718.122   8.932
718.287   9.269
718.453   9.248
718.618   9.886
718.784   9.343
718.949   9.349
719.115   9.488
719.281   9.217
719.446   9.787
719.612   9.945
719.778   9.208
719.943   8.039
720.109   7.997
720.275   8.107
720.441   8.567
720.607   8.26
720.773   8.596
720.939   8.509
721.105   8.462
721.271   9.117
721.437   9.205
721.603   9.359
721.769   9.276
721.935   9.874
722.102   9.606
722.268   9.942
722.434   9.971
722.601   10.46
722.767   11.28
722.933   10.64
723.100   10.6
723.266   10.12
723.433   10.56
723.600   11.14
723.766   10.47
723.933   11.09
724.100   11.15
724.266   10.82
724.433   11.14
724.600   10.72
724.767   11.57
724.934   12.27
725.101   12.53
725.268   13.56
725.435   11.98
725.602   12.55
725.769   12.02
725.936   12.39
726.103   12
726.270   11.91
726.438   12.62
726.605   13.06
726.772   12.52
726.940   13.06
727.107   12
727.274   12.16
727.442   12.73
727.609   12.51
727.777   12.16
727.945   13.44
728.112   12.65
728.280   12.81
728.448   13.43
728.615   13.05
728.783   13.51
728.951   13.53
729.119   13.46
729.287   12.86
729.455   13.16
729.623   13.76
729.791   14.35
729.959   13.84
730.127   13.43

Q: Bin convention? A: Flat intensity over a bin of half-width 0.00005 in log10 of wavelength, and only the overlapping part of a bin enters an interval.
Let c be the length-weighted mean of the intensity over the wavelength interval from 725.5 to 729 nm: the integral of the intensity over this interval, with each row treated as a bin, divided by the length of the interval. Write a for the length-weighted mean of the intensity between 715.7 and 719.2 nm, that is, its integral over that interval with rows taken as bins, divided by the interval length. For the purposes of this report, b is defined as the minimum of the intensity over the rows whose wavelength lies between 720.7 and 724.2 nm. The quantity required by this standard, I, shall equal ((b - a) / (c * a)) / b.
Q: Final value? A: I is -0.0001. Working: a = 8.5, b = 8.462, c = 12.7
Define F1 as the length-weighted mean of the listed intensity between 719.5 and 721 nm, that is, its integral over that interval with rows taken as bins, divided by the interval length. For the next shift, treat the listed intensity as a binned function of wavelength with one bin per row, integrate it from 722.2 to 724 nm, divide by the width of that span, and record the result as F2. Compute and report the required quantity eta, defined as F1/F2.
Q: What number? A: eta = 0.81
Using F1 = 8.6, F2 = 11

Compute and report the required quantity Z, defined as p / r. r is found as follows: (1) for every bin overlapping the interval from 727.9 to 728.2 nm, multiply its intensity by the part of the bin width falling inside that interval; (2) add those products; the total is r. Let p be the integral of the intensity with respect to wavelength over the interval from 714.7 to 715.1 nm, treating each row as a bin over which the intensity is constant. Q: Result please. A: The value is 0.74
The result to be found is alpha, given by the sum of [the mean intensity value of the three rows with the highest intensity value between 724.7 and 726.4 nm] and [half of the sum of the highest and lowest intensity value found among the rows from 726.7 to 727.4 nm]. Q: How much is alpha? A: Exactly 25.4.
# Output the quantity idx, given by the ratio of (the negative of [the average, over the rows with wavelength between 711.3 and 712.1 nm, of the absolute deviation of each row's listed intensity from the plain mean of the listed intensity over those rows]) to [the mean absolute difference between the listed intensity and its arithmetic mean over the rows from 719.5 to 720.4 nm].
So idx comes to -0.4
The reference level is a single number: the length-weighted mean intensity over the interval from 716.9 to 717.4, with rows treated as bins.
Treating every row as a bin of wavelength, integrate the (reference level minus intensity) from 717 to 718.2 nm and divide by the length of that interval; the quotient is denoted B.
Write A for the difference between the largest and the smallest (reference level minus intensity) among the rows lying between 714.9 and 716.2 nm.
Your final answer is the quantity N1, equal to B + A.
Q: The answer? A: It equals 1.8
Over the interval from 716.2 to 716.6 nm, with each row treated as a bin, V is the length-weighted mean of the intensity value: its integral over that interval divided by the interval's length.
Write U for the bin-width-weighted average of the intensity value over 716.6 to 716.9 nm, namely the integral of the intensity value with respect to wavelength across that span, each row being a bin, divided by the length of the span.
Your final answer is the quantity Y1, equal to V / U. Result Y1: 1.0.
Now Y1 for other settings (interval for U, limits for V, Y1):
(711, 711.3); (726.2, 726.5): 1.3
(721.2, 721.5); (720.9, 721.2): 0.9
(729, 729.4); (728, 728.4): 1.0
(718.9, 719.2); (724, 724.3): 1.2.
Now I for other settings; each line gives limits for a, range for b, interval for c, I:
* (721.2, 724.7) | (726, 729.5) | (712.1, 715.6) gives 0.0017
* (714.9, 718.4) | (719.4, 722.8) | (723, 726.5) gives -0.0003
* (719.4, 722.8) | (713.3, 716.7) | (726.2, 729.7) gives -0.0043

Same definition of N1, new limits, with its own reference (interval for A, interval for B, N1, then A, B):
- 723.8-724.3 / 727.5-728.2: -3.8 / 0.33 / -4.1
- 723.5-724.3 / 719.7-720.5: 0.9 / 0.68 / 0.2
